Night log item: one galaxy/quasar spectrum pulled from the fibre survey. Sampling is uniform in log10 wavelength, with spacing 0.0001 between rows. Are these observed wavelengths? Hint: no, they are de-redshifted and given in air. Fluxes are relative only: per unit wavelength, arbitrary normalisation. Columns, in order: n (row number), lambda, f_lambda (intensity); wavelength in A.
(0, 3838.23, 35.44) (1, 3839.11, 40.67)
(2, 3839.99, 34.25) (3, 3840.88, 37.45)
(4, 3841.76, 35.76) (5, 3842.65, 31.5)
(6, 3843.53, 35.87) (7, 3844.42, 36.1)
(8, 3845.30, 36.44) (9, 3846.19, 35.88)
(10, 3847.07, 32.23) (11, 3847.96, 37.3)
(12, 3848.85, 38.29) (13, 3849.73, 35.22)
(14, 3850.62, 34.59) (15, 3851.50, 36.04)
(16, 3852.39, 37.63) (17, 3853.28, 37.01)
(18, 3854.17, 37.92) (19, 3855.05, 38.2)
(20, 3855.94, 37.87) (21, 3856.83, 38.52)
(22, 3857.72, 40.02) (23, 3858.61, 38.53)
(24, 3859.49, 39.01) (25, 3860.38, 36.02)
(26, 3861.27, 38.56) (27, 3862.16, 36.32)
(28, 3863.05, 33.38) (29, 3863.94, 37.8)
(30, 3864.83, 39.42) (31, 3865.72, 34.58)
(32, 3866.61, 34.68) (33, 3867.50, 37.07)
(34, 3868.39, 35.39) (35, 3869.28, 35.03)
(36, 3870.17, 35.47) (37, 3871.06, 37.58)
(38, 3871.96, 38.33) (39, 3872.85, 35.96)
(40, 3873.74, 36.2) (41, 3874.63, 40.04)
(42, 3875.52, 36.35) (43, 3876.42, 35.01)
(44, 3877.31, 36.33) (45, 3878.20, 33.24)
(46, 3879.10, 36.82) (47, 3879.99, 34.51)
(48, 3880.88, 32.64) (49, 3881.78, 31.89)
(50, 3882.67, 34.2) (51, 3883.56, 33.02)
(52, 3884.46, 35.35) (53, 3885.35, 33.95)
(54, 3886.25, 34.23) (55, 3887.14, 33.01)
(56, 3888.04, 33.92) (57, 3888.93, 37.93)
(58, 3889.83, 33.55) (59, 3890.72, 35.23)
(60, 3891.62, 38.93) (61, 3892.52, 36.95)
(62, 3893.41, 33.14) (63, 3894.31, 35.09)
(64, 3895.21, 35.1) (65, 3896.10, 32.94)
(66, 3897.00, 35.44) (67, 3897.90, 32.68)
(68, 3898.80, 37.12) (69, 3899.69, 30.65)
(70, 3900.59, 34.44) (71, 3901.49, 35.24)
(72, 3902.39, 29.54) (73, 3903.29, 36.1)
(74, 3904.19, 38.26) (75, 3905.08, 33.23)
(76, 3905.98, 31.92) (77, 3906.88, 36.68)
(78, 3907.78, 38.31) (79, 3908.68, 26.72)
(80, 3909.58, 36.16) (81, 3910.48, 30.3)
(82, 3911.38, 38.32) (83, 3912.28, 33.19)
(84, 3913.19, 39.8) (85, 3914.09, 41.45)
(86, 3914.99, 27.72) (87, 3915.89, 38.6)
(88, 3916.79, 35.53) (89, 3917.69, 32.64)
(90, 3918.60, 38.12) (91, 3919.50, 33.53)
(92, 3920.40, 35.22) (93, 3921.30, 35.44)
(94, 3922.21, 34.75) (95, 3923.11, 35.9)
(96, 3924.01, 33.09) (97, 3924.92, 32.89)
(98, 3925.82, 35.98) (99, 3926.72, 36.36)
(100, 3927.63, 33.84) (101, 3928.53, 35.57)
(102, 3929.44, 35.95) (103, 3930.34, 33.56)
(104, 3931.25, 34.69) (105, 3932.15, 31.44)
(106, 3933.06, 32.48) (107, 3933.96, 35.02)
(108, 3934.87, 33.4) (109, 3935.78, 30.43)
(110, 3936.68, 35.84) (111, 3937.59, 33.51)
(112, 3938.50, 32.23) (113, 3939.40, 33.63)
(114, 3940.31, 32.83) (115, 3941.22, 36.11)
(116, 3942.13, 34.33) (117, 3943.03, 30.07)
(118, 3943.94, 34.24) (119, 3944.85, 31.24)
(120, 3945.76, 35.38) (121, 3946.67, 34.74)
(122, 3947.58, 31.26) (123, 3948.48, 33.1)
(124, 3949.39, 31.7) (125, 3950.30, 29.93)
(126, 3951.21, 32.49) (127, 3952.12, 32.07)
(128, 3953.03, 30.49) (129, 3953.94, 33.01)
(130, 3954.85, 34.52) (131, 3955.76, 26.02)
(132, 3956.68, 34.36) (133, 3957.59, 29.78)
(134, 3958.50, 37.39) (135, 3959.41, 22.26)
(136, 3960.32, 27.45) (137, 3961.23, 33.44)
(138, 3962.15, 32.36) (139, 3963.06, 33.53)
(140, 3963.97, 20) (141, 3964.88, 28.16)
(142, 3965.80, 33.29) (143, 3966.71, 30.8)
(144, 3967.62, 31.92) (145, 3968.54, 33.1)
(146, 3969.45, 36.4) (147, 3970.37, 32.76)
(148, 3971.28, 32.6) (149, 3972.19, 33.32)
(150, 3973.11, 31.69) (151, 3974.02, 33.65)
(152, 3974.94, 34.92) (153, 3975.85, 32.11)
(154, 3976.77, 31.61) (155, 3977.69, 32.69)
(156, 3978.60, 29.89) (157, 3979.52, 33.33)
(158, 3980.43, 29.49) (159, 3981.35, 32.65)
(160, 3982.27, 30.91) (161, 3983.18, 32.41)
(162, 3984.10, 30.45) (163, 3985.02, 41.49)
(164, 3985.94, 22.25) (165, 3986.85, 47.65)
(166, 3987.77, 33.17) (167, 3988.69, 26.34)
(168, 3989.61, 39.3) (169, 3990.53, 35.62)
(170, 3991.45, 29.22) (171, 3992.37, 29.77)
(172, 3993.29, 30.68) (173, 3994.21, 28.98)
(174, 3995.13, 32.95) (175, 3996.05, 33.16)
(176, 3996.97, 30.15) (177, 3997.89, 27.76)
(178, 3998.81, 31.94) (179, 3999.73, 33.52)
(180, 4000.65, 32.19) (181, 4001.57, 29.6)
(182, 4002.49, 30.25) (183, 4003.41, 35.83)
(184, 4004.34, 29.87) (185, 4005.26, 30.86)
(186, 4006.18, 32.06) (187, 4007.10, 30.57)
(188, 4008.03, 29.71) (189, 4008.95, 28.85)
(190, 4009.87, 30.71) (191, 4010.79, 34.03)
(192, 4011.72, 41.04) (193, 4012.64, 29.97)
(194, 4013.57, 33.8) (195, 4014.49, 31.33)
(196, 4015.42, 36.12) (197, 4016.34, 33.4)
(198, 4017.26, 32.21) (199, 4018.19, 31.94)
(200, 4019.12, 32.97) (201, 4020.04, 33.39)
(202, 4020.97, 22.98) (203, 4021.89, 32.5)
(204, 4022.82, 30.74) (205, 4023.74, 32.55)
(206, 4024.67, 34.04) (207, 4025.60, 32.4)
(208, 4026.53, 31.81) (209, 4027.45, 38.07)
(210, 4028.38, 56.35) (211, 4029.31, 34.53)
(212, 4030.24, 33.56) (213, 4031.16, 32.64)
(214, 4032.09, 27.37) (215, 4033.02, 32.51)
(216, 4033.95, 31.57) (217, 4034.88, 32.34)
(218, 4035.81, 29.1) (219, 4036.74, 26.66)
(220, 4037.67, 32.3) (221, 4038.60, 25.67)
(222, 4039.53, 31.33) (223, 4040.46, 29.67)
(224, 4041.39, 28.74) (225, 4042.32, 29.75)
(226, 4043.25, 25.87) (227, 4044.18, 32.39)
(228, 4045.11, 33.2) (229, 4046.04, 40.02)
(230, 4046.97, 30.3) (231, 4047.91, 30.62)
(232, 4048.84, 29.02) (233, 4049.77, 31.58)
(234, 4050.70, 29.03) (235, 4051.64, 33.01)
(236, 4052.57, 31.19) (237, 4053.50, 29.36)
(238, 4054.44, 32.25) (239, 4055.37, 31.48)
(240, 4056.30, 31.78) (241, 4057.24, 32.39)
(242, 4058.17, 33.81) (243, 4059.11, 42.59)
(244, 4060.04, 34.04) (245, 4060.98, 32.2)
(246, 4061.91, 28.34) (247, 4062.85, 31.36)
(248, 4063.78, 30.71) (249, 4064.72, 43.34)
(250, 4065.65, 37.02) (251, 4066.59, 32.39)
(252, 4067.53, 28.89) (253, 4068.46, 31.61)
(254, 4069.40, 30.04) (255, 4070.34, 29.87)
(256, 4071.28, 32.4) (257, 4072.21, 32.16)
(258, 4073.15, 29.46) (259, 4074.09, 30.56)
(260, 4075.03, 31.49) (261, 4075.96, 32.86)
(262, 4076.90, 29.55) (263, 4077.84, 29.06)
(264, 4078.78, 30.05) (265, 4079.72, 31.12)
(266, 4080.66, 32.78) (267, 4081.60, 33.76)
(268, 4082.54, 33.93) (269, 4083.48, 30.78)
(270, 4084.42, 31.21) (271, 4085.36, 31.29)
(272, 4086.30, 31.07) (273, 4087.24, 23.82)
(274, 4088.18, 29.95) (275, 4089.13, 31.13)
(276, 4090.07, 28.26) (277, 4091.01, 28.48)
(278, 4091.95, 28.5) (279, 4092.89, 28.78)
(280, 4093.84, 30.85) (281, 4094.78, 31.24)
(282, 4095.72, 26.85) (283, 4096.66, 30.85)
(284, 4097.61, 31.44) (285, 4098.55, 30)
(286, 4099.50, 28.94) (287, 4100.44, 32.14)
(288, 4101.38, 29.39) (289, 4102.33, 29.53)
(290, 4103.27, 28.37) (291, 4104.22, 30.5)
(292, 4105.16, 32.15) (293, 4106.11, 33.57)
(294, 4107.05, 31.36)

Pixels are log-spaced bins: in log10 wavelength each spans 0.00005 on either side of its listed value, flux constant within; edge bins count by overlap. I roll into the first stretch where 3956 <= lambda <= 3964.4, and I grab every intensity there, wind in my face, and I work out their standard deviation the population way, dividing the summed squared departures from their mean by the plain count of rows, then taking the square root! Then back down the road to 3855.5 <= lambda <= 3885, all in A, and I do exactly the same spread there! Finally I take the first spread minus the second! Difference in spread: 3.3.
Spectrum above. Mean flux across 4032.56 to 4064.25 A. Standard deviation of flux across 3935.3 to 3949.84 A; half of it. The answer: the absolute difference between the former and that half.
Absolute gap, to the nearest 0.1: 30.4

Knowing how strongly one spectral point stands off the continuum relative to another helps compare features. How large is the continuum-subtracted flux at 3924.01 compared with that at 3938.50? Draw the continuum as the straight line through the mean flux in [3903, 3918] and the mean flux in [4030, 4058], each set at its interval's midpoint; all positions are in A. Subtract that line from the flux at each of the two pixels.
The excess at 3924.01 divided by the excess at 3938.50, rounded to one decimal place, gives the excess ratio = 0.8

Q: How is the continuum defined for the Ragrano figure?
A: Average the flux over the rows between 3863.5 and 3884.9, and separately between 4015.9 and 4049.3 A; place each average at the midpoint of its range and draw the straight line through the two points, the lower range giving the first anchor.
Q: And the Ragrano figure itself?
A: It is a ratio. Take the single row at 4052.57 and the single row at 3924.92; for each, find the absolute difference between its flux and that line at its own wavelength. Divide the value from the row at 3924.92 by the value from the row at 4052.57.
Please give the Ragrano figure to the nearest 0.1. 3.9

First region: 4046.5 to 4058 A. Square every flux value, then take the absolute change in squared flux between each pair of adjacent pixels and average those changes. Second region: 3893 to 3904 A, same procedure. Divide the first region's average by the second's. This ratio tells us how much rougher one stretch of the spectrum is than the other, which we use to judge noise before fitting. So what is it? 0.5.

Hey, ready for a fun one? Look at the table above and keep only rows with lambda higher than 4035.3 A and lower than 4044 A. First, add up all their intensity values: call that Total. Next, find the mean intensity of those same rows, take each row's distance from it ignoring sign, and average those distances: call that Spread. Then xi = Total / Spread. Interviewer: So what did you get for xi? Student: 142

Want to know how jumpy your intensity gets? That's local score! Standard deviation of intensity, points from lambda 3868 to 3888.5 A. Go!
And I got 1.9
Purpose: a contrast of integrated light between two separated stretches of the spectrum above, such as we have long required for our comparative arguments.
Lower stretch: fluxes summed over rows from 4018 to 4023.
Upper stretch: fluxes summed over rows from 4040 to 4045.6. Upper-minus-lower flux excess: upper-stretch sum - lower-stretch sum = -5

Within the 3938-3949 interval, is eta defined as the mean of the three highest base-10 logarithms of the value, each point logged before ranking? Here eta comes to 1.55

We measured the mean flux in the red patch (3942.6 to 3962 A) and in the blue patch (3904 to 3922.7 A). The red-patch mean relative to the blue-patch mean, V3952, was 0.90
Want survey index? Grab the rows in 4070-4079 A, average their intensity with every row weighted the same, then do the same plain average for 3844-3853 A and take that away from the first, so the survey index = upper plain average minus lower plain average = -5.2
